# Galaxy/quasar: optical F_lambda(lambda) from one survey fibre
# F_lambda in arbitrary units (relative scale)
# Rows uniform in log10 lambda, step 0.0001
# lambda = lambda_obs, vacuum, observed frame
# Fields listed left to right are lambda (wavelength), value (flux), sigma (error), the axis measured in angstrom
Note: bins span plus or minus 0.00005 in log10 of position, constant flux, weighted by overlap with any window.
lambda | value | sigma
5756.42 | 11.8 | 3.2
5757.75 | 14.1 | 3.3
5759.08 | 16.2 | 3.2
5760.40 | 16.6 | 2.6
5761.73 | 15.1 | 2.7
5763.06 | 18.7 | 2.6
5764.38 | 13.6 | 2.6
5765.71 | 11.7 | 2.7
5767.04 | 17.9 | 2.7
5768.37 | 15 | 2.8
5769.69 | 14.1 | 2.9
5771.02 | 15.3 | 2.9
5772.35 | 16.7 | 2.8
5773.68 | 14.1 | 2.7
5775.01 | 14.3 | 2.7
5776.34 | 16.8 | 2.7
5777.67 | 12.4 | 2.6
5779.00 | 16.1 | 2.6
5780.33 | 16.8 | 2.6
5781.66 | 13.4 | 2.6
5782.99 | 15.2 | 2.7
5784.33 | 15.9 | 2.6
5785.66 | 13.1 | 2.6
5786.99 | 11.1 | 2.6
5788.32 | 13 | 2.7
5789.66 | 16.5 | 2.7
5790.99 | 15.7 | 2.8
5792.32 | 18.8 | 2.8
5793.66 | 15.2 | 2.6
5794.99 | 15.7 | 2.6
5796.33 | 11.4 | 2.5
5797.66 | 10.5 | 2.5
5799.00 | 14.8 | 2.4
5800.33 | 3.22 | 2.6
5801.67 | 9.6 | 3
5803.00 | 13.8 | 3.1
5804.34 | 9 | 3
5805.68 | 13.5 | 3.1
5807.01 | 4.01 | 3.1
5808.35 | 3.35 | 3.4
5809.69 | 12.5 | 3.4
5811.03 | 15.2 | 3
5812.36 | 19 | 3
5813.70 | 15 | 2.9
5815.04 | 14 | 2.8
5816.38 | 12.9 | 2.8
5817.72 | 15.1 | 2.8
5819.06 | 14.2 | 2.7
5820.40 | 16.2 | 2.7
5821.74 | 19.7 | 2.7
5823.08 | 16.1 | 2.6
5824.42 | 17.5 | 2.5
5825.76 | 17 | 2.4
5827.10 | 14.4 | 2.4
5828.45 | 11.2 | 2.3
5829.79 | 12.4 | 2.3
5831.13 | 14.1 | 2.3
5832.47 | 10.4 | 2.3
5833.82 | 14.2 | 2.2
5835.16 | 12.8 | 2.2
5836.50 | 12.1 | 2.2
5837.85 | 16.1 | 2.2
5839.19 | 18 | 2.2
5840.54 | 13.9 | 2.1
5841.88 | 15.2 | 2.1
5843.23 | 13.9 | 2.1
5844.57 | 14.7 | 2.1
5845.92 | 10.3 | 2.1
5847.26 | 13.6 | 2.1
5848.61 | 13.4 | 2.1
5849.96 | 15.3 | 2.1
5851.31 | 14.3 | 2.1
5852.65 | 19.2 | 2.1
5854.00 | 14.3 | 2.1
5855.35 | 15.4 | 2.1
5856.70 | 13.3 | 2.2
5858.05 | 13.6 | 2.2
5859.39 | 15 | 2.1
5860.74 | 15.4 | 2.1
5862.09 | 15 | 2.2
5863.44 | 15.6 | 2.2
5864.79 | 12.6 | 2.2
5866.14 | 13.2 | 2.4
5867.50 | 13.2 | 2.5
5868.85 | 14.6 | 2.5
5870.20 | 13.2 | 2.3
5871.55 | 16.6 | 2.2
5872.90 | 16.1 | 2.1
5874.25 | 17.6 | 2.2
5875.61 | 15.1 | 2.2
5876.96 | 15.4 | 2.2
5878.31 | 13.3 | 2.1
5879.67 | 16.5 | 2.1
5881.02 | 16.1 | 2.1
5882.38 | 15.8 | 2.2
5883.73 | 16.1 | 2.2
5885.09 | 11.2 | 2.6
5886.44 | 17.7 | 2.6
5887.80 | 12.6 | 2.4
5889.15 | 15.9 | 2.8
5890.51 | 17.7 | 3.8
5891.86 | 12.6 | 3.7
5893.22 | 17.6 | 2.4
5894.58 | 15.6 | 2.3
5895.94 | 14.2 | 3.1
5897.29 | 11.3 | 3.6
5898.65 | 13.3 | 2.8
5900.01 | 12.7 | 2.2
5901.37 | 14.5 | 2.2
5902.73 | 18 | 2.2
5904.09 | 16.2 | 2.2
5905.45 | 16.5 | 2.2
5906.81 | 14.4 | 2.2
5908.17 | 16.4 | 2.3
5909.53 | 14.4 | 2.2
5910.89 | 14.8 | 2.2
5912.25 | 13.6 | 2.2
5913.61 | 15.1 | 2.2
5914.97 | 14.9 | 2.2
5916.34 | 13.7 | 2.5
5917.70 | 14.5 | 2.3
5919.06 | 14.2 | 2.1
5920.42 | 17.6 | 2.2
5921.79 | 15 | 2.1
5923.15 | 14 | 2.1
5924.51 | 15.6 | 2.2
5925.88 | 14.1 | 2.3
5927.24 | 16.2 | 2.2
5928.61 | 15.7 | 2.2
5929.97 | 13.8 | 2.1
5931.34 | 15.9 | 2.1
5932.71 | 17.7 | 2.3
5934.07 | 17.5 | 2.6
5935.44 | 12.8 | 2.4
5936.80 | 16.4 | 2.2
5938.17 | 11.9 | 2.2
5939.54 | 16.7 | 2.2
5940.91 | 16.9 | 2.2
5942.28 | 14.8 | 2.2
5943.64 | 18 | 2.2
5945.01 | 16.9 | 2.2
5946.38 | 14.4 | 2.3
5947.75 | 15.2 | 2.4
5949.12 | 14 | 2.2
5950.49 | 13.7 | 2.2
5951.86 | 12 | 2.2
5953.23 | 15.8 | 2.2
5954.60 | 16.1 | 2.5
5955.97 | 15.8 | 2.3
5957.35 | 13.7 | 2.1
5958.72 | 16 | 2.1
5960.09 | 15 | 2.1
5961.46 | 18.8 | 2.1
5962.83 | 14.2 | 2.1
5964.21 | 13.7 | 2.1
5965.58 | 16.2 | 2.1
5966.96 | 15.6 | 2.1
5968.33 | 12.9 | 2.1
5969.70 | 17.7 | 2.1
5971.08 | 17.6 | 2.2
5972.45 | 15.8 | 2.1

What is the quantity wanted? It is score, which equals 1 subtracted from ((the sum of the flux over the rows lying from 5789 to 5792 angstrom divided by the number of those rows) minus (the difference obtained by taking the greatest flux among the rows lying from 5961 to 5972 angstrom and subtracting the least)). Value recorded 9.2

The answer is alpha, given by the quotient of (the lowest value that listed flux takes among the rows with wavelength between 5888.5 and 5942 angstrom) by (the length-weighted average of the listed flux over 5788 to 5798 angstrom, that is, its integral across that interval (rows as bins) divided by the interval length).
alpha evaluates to 0.76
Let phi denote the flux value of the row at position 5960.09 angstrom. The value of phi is 15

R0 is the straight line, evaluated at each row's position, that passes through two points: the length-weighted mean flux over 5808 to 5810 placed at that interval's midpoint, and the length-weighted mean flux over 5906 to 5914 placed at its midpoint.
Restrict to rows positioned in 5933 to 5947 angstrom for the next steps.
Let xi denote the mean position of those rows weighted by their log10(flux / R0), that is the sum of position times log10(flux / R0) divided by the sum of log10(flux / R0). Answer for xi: 5939.9 angstrom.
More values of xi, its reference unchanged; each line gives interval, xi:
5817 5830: 5823.0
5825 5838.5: 5831.3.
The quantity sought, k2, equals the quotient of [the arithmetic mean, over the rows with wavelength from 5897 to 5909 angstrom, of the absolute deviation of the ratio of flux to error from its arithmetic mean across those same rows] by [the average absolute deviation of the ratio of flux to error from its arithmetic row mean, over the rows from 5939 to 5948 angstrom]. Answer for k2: 1.80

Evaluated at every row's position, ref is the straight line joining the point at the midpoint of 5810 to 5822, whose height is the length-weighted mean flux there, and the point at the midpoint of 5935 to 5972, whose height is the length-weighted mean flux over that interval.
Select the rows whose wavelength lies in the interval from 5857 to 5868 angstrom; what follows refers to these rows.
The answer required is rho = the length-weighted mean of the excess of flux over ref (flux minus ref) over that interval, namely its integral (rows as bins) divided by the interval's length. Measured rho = -1.2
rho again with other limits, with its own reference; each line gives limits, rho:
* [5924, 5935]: 0.4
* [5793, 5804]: -3.8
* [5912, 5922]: -0.5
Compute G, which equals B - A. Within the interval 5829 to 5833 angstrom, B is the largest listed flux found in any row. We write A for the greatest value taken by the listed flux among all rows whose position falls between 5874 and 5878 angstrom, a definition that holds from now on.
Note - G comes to -3.5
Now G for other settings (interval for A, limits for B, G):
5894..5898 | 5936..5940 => 1.1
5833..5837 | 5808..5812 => 1.0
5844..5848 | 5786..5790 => 1.8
